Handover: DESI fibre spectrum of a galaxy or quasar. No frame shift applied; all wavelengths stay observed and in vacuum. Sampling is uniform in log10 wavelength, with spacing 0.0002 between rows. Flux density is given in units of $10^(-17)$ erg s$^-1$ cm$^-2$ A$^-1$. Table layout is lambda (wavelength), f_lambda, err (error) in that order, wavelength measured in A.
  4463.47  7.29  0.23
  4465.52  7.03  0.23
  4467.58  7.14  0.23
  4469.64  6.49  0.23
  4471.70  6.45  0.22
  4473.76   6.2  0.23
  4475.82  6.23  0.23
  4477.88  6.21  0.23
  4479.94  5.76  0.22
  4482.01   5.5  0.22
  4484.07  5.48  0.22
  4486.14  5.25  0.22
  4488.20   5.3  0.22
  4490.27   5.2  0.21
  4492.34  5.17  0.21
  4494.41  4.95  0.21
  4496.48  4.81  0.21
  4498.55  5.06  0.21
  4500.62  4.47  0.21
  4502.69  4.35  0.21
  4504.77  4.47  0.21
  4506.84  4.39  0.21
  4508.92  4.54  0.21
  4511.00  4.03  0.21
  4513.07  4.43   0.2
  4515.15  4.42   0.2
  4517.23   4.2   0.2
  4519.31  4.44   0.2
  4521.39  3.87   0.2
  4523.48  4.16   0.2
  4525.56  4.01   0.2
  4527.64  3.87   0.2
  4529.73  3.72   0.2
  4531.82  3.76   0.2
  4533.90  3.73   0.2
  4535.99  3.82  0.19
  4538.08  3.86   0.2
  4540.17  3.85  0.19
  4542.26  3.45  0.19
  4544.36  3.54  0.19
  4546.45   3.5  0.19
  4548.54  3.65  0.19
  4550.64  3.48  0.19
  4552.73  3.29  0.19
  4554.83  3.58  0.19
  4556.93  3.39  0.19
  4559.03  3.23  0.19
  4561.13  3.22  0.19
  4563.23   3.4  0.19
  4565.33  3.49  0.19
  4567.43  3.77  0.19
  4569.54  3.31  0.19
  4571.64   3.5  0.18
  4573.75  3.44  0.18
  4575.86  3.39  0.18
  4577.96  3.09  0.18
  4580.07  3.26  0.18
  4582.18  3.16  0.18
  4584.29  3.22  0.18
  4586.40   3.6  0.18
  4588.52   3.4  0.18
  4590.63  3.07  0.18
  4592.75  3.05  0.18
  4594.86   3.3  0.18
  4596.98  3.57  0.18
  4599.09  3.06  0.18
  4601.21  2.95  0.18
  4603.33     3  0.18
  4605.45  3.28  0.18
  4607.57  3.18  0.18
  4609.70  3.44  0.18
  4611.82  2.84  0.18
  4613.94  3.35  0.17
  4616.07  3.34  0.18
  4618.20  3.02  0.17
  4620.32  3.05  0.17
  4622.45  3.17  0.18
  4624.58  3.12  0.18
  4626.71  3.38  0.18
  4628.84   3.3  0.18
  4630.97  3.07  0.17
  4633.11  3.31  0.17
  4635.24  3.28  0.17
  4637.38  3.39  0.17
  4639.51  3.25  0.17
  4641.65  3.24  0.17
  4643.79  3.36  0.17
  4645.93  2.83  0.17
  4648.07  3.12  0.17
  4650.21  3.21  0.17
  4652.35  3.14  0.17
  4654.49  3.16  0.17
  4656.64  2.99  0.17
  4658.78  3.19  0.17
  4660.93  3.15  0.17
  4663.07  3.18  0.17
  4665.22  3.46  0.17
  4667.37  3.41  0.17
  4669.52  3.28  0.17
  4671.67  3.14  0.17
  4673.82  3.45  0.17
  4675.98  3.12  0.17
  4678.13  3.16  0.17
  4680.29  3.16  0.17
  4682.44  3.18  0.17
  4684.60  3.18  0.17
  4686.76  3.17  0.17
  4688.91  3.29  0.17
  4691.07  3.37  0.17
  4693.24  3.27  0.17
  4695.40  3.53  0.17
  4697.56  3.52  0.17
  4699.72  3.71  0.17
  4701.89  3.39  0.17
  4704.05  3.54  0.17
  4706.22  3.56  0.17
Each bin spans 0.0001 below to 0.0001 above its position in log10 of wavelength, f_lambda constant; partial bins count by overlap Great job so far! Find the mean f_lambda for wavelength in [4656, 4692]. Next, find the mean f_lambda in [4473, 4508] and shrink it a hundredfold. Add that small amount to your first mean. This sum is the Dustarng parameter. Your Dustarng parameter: 3.28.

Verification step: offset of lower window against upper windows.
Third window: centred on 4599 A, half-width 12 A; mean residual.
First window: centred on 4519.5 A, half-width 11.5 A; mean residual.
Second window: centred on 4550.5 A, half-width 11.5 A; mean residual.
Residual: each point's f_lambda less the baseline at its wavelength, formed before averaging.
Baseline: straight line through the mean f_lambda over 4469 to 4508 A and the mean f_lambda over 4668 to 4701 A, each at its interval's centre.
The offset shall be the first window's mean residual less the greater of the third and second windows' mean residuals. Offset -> 0.11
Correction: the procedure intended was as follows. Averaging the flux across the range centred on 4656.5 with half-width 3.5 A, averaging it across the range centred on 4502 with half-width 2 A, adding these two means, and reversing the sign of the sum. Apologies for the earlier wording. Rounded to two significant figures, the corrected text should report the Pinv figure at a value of -7.5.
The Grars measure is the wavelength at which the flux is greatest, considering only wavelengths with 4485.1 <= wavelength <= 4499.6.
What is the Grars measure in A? 4488.20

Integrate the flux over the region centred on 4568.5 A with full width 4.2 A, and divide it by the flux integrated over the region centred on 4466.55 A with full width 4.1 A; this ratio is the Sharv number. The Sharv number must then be 0.51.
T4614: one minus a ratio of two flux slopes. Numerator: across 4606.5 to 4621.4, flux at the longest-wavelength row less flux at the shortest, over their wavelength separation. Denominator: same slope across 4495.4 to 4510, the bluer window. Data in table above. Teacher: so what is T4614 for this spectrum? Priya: 0.5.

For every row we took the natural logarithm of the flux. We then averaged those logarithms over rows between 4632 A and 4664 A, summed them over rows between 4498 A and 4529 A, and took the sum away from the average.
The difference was -21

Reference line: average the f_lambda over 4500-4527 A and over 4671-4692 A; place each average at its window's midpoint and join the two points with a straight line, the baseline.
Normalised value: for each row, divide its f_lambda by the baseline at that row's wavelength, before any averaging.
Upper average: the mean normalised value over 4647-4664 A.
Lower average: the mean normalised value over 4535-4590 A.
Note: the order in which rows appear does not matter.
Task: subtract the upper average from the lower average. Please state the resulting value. -0.059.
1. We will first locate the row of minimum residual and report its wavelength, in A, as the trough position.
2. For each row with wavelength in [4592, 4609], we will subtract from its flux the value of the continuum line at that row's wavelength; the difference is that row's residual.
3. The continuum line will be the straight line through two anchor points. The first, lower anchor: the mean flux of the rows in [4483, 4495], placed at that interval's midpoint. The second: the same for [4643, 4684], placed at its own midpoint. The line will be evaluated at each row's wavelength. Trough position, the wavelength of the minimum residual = 4601.21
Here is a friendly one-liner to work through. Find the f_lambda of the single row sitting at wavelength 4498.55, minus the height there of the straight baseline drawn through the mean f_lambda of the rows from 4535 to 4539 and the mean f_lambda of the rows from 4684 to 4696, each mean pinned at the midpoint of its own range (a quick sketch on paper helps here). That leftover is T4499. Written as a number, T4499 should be 1.08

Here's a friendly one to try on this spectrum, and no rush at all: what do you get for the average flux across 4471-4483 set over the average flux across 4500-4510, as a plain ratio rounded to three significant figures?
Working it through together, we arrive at 1.36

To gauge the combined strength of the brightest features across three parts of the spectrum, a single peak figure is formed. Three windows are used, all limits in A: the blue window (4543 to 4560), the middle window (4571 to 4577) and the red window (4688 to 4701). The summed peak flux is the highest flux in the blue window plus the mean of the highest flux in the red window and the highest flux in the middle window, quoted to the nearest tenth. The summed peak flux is 7.3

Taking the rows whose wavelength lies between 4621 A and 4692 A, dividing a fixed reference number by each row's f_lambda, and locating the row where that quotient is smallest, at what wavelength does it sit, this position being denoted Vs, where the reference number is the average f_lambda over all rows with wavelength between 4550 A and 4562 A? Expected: 4665.22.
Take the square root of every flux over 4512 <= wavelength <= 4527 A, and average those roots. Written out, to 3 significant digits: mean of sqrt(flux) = 2.05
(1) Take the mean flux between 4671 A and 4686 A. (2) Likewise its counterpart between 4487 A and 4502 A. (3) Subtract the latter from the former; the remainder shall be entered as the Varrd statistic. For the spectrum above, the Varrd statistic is -1.8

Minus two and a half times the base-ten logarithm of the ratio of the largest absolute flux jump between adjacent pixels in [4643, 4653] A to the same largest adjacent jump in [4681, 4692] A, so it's -1.6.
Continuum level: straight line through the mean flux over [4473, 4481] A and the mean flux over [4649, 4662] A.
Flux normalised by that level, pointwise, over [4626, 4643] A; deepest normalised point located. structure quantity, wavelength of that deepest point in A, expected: 4630.97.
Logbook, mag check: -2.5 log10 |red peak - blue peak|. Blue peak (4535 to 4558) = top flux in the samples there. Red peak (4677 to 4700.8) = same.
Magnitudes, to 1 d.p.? 2.1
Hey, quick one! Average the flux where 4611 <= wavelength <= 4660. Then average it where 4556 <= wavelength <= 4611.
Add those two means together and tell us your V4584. 6.5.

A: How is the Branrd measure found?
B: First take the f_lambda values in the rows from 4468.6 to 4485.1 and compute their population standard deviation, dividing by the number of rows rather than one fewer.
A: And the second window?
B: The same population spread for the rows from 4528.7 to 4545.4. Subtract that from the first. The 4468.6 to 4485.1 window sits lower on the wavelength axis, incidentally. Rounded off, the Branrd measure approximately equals 0.24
